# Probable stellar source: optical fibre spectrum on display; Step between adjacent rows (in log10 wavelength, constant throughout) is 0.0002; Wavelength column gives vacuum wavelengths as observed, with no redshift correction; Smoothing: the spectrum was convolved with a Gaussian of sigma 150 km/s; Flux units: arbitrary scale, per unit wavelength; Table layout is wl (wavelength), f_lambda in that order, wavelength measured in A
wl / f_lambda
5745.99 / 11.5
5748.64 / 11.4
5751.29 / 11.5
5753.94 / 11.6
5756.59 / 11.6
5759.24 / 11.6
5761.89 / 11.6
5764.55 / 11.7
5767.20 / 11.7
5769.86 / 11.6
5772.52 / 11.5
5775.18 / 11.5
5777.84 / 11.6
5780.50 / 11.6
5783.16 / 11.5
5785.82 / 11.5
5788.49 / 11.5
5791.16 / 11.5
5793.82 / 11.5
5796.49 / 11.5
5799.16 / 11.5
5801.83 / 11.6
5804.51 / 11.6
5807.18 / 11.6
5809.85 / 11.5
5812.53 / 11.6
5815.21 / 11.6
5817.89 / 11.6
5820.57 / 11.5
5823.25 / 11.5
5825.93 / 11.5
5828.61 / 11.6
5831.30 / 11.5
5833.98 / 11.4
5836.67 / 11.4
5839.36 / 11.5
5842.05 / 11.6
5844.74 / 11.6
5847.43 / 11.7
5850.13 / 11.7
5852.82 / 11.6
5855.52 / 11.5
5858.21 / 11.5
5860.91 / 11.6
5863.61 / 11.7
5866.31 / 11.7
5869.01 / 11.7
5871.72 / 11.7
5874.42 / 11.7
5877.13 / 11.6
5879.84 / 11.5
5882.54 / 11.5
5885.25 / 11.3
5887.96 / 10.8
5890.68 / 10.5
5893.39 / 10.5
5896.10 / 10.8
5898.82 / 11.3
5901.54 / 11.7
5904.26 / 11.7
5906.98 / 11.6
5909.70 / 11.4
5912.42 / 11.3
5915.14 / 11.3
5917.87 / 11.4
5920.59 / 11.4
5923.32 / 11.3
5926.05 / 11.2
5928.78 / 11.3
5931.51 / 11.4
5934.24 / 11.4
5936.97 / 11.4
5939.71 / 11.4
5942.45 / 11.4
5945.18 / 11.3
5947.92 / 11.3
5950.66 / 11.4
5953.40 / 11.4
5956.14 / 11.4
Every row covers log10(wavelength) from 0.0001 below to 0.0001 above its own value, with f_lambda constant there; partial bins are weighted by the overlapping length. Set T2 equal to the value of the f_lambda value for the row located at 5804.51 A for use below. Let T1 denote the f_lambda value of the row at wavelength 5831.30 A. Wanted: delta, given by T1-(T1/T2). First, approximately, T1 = 11.5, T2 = 11.6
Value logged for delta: 10.5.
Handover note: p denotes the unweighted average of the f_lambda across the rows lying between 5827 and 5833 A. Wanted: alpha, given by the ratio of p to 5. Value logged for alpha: 2.31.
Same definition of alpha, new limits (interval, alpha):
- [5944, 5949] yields 2.26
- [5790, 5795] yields 2.30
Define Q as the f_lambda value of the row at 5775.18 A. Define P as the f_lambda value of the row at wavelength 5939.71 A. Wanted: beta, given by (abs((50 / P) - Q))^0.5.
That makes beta 2.67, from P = 11.4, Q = 11.5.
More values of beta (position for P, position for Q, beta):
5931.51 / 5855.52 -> 2.67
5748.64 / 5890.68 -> 2.47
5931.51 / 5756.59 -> 2.69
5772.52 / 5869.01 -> 2.71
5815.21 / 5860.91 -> 2.70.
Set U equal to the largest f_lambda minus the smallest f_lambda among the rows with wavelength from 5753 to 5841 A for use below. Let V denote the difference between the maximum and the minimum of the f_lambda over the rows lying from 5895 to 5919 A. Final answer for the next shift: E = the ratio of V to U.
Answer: 3.00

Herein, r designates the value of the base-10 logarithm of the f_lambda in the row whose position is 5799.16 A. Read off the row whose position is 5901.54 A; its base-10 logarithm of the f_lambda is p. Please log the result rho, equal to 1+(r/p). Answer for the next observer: 1.99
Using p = 1.07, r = 1.06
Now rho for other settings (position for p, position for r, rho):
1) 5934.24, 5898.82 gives 2.00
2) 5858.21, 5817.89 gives 2.00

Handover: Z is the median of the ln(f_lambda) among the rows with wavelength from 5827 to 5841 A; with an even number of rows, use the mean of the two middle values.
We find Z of 2.44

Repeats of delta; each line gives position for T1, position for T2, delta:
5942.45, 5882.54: 10.4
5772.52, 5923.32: 10.5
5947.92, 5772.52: 10.3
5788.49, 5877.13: 10.5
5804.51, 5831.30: 10.6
